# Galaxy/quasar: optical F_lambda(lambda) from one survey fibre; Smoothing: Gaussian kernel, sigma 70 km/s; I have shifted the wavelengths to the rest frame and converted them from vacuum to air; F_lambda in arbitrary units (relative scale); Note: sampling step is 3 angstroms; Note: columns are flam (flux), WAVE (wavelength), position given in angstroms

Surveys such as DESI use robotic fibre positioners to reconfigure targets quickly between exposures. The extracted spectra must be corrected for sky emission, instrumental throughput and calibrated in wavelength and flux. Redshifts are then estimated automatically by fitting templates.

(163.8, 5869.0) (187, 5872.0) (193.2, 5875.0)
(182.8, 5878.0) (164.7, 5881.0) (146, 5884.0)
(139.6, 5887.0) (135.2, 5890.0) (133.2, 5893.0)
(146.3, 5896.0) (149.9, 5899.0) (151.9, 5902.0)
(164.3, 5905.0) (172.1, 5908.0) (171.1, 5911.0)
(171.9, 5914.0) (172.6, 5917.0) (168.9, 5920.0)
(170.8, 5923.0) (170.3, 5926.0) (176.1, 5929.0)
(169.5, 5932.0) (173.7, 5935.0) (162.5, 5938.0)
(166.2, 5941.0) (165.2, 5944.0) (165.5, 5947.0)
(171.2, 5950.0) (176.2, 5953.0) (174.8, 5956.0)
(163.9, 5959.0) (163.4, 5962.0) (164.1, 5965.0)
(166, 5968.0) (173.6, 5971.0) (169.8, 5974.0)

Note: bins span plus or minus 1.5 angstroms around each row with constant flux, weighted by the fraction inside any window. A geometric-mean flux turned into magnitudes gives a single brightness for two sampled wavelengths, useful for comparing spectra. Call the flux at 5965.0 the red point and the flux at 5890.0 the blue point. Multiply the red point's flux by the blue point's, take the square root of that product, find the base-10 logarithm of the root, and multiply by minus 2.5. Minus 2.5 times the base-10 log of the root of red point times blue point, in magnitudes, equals -5.43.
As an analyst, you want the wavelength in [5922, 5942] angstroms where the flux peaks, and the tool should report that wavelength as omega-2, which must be 5929.0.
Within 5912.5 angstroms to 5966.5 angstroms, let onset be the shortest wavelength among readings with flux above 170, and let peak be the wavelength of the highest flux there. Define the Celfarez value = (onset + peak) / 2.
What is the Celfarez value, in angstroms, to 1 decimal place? 5933.5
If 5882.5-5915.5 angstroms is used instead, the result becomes 5908.0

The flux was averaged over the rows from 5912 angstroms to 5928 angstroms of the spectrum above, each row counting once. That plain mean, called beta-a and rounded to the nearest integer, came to 171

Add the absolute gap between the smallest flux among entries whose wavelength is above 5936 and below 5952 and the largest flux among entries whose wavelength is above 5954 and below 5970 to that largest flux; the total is 187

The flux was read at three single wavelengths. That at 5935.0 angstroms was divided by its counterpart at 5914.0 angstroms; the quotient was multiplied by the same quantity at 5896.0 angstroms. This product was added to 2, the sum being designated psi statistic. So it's 150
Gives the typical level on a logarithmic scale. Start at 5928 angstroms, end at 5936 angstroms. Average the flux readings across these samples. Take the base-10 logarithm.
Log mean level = 2.24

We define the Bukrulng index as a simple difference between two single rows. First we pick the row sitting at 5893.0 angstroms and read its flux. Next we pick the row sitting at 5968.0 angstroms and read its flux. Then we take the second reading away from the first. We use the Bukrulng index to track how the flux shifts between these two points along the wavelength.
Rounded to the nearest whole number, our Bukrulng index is -33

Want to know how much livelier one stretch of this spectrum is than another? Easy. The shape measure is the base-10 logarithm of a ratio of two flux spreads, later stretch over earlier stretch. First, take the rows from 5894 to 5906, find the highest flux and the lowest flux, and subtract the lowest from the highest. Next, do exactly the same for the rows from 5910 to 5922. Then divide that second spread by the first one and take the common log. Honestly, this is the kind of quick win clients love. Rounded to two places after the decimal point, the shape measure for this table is -0.69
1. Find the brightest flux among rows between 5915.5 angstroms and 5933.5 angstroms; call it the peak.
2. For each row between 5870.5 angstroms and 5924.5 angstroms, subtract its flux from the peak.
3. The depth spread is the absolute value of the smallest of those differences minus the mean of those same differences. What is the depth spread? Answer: 31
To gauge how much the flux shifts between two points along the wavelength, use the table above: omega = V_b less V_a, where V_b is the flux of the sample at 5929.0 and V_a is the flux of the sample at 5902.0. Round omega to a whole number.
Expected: 24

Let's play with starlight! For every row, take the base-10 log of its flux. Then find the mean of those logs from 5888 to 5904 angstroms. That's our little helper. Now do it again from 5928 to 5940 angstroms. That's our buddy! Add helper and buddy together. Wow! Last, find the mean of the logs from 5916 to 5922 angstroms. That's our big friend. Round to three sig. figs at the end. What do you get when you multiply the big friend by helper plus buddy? 9.79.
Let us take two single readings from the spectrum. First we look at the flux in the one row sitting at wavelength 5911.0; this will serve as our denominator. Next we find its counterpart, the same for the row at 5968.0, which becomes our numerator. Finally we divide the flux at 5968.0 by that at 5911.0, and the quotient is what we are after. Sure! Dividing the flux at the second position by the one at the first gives 0.97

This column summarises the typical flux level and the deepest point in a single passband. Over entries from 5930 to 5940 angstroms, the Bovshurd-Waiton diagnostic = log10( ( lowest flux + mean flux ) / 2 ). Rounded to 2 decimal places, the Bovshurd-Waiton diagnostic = 2.22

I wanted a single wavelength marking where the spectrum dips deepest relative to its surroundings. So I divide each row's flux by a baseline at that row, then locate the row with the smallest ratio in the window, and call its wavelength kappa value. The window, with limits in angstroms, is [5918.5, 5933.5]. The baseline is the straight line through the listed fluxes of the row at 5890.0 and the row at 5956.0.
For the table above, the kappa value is 5932.0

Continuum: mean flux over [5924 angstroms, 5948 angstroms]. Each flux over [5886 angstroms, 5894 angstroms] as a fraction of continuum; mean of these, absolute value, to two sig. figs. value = 0.81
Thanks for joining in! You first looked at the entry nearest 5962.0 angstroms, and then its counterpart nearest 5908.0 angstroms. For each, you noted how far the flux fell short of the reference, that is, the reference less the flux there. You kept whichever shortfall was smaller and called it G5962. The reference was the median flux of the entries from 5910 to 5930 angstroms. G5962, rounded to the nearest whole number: -1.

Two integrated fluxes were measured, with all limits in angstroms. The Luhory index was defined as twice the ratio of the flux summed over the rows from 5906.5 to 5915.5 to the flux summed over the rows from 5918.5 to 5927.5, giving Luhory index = 2.0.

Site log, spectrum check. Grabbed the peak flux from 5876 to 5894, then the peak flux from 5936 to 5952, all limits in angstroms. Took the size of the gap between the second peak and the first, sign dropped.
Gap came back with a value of 12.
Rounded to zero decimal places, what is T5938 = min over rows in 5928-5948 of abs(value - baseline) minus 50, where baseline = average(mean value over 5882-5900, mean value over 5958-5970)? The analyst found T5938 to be -41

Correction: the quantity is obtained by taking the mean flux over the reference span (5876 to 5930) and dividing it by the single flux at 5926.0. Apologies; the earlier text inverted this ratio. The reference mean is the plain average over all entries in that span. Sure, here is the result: 0.94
